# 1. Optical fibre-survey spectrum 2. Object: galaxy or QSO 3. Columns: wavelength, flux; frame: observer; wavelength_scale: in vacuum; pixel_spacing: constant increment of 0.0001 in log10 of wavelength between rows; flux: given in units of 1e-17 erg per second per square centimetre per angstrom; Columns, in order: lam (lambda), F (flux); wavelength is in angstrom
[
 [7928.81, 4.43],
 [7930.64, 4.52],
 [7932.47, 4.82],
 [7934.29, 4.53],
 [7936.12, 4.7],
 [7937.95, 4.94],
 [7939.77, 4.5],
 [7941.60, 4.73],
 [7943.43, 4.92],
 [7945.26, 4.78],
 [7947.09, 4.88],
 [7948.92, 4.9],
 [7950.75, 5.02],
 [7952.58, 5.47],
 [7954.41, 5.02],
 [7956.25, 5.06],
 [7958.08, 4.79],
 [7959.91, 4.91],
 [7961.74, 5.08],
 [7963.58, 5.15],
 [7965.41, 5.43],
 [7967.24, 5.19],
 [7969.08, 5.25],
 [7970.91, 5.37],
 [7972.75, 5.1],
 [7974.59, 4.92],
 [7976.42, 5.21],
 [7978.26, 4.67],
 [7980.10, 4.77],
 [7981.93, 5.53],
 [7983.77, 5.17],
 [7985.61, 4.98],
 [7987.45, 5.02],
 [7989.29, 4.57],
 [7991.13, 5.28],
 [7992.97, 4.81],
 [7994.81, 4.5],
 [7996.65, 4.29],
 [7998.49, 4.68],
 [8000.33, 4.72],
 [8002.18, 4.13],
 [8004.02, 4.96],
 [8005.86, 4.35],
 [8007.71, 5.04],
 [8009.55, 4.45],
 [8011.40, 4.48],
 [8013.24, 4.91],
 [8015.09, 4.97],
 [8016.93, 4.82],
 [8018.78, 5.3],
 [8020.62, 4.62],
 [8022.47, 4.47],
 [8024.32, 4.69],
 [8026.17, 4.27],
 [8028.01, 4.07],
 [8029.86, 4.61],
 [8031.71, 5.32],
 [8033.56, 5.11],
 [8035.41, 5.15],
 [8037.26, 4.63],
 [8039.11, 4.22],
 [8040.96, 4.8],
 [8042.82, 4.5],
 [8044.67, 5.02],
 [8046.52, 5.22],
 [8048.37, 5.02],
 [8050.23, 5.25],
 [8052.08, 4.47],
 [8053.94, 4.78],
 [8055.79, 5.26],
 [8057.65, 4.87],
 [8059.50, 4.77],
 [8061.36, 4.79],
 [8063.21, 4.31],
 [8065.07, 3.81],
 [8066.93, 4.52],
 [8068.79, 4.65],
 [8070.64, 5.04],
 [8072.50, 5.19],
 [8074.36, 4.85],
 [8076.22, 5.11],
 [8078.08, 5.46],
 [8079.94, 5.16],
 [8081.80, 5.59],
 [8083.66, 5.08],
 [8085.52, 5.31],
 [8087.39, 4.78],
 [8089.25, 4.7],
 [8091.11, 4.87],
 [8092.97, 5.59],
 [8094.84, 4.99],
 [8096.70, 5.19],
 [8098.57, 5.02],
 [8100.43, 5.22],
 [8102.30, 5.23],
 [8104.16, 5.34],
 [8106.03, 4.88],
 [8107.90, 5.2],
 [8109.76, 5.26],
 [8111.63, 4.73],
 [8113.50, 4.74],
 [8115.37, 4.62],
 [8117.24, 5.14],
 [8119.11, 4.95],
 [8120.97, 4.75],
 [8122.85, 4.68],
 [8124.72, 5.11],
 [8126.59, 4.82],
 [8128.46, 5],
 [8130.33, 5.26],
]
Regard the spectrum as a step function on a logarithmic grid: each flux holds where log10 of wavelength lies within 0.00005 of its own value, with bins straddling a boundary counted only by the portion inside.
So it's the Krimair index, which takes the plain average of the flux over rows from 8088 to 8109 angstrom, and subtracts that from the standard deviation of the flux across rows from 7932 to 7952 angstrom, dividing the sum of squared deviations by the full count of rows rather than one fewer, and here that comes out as -5.0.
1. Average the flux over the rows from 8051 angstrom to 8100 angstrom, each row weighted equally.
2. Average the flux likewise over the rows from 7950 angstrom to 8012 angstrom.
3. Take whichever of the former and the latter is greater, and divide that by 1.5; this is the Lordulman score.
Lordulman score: 3.29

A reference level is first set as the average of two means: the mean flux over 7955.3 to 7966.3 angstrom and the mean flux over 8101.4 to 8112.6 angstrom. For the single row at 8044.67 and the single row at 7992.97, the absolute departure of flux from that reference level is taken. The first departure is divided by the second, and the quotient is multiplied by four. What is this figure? 1.0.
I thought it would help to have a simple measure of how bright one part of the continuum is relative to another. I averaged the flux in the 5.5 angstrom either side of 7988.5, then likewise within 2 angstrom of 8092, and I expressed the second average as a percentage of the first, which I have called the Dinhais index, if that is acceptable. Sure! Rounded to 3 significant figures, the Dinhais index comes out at 105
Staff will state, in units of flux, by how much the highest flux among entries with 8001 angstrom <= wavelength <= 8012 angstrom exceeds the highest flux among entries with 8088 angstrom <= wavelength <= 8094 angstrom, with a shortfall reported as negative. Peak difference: -0.55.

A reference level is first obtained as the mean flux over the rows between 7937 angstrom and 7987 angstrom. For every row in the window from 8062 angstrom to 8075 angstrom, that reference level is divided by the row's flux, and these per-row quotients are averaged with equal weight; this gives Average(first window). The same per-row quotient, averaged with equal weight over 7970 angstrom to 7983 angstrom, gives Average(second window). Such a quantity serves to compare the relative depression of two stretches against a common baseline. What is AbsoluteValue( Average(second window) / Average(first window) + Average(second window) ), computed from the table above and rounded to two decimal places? 1.90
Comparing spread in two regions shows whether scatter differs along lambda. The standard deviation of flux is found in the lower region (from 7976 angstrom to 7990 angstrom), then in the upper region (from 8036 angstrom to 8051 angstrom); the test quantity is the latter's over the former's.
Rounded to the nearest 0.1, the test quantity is 1.1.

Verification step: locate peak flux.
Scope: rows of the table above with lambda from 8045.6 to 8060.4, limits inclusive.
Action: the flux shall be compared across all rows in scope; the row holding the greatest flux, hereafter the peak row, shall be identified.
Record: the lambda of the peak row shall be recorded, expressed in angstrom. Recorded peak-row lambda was 8055.79 angstrom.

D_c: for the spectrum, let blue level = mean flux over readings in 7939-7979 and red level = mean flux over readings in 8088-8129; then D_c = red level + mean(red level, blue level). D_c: 10.01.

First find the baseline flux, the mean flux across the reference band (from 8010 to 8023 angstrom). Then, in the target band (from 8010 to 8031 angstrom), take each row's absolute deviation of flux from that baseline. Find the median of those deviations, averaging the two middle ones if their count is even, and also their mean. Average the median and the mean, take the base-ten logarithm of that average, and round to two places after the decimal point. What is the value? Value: -0.62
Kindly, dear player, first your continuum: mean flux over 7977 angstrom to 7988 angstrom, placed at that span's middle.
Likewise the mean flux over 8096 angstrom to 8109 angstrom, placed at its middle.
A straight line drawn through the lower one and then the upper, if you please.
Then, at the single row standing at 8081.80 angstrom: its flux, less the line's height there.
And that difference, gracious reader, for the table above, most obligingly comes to 0.46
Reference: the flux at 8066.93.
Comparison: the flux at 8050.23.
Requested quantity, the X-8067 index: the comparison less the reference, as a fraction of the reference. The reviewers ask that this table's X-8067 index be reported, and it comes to 0.16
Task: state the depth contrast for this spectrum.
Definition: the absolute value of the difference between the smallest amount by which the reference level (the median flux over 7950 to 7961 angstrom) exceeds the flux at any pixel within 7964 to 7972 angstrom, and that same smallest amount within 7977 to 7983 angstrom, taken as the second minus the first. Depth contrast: 0.10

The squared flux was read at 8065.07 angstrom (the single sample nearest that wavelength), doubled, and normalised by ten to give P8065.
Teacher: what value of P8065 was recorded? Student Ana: 2.9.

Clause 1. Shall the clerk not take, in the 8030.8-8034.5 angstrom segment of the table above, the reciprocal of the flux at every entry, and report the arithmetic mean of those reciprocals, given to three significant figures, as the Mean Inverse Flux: 0.192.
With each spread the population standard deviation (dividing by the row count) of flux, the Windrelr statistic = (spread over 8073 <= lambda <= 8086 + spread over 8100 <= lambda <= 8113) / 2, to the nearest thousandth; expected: 0.220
